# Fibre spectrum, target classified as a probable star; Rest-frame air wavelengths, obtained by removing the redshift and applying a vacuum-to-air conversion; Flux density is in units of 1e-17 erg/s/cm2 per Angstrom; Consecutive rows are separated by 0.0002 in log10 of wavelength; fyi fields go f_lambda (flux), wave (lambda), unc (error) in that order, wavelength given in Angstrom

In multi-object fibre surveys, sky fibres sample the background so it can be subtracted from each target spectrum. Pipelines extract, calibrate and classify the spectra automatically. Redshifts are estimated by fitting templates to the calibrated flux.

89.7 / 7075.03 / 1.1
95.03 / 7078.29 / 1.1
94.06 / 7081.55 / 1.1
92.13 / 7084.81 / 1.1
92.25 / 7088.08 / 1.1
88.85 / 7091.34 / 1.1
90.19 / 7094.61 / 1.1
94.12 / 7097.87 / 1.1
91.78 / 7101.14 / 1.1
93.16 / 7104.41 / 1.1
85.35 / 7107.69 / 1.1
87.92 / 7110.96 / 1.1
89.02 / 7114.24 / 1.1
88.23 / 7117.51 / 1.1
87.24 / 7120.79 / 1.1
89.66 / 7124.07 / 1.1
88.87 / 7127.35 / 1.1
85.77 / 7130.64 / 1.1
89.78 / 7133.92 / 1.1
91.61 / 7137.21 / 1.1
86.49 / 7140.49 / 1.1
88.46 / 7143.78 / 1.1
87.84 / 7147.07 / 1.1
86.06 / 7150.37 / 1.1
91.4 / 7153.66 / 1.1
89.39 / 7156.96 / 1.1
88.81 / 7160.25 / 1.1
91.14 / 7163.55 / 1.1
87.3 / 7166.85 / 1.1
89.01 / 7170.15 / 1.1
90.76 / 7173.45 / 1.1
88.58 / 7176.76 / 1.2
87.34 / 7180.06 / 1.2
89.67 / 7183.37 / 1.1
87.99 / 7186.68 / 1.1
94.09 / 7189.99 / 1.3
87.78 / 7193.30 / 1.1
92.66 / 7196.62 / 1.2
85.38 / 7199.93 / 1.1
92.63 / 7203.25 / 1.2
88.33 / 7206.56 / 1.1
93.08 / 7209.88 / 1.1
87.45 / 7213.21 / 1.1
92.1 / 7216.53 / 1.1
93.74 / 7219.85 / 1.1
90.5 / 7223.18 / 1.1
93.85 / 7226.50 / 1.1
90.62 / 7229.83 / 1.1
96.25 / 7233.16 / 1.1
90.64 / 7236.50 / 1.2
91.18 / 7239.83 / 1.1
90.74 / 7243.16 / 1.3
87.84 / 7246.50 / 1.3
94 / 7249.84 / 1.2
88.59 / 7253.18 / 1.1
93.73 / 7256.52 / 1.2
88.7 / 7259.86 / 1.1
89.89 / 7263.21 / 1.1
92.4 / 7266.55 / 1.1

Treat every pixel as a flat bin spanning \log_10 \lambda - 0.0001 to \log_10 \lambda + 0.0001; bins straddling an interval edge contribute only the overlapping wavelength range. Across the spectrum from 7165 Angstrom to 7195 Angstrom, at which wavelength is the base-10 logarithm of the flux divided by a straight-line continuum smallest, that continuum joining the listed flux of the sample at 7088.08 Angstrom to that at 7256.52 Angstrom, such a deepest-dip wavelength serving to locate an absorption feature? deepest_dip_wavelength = 7180.06 Angstrom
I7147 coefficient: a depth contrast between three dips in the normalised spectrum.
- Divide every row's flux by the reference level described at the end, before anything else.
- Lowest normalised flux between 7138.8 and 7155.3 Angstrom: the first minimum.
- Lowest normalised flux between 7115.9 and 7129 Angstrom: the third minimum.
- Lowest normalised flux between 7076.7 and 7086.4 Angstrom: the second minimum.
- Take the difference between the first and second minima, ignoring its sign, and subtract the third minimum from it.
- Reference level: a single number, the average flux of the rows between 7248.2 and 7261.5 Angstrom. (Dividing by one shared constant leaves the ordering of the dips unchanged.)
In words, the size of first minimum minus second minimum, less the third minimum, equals -0.889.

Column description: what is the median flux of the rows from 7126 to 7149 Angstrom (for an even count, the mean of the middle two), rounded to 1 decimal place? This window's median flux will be 88.5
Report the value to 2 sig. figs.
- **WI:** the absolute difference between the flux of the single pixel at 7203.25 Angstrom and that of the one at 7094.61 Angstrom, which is 2.4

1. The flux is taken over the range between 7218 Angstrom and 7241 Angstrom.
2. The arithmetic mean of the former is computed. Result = 92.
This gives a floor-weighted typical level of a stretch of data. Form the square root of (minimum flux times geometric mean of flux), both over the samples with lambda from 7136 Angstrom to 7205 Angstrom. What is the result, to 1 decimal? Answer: 87.3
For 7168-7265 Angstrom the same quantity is 87.9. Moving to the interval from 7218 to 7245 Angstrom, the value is 91.3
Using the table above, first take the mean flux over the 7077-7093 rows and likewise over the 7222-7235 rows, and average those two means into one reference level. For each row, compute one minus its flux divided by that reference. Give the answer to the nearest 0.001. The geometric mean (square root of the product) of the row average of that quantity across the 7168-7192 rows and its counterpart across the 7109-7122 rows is 0.040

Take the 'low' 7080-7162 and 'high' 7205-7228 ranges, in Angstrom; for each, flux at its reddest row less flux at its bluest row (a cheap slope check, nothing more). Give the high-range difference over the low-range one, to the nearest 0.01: -1.05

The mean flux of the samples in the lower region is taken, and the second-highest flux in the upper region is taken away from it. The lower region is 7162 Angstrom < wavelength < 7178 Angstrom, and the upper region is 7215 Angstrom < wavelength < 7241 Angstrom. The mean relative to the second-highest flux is -4.5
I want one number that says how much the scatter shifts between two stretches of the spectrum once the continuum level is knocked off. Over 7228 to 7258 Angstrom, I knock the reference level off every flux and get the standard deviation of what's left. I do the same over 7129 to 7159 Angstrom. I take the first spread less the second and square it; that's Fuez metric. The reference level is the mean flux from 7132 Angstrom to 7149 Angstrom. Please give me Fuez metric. 0.2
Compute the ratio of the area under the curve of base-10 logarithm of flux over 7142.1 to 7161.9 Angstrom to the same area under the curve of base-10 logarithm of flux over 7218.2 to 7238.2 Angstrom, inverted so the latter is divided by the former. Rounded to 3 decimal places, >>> 1.020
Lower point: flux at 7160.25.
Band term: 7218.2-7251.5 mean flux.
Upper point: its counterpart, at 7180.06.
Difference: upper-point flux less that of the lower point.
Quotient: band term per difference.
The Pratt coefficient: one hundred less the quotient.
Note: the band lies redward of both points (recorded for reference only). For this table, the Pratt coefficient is 163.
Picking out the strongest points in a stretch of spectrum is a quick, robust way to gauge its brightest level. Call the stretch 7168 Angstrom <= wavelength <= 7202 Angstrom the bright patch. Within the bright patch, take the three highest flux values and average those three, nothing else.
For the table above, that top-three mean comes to 92.5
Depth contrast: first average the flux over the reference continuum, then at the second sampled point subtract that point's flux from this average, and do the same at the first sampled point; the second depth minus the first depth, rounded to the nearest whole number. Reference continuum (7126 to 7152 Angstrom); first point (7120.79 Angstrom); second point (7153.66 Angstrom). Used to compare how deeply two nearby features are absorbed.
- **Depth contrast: -4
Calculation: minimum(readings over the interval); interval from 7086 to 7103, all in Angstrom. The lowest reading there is 88.85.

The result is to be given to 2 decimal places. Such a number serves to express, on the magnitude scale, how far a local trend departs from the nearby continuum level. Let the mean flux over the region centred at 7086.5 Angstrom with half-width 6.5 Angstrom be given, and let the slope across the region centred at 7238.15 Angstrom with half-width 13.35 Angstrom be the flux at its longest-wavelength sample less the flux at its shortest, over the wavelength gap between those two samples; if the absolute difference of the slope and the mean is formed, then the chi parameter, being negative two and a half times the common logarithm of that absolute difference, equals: -4.91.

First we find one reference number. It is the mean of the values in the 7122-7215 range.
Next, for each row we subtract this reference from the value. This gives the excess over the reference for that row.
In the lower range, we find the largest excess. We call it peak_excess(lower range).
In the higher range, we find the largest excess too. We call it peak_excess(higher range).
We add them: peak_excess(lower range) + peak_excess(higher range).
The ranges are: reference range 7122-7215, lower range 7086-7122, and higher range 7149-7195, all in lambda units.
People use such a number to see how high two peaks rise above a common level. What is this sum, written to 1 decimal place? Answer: 9.8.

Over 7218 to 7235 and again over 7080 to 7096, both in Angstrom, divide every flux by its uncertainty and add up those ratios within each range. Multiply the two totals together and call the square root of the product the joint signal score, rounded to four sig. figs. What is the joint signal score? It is 419.3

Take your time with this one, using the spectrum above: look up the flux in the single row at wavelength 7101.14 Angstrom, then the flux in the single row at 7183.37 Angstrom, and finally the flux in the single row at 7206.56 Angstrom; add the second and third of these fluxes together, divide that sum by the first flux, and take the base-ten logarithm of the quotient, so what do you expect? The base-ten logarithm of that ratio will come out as 0.288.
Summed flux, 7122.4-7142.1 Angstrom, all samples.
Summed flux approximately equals 532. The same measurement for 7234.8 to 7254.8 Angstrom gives 543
